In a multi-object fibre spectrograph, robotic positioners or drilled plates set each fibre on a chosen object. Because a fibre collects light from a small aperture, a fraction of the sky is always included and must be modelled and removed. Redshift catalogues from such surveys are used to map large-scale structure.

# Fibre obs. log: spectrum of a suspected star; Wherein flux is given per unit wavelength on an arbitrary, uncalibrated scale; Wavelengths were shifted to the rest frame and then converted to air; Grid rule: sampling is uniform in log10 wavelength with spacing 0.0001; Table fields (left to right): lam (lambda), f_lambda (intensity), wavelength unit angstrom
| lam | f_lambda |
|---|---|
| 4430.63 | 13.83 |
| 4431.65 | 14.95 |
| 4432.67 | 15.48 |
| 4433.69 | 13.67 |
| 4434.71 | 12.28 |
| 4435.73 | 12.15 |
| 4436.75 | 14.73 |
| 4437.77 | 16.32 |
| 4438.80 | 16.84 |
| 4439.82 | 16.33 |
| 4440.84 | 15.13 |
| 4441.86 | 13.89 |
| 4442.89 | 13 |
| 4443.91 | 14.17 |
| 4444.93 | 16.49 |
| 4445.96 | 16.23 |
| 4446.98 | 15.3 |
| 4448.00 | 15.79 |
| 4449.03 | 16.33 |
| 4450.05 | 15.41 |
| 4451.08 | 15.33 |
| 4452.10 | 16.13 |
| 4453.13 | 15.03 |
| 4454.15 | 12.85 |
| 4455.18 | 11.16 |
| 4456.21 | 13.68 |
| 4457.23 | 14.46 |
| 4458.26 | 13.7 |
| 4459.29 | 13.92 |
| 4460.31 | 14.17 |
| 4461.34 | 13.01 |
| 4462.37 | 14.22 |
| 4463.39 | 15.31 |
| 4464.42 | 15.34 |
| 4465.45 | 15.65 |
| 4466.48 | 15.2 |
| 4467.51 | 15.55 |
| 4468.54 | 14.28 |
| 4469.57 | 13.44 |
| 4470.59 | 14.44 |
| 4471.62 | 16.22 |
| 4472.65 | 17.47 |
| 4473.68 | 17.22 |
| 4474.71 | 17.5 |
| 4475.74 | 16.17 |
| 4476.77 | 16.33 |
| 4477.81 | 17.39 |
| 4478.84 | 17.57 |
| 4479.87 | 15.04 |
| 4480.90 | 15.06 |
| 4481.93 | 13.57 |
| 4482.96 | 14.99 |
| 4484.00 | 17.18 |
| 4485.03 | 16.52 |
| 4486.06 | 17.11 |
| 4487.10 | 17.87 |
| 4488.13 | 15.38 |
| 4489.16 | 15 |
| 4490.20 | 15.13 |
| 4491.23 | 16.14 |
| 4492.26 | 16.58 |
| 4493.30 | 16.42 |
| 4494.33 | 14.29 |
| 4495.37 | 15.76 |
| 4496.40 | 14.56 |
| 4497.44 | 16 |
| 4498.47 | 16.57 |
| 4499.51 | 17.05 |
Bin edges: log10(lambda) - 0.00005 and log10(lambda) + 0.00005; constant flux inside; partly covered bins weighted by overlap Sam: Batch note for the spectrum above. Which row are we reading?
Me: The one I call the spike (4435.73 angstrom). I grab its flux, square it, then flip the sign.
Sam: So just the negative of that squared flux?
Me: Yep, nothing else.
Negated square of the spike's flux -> -148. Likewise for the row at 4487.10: -319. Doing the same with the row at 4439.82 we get -267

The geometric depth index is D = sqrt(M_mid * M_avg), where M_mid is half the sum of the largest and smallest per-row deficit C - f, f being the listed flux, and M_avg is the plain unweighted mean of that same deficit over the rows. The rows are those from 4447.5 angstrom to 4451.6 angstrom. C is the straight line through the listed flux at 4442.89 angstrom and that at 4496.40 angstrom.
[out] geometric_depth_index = 2.6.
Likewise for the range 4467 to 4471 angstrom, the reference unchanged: 0.7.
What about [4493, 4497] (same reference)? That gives 0.8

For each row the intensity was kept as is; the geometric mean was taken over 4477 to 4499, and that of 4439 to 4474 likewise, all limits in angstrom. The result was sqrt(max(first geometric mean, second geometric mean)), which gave 3.98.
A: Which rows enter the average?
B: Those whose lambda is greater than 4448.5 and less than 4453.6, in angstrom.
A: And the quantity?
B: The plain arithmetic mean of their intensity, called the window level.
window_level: 15.6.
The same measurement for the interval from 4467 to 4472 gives 14.8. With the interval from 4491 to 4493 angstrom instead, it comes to 16.4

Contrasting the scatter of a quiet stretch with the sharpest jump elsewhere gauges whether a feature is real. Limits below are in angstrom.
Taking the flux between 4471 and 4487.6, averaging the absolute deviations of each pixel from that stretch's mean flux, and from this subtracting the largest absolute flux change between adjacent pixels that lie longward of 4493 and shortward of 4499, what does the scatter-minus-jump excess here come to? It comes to -1.2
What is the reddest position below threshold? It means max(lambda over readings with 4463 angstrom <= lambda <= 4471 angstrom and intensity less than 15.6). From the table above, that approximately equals 4470.59 angstrom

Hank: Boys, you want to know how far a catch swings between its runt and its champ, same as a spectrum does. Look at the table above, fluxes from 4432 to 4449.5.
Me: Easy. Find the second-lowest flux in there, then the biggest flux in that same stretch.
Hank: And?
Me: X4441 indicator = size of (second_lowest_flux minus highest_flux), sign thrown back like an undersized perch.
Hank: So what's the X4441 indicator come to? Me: 4.6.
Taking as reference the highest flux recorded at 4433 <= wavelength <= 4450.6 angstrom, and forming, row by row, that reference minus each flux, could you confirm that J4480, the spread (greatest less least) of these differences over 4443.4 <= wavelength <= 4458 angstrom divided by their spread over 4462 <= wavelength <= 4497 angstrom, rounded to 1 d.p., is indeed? 1.2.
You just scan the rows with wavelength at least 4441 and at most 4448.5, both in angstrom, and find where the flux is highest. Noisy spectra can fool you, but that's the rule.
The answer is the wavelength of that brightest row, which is 4444.93 angstrom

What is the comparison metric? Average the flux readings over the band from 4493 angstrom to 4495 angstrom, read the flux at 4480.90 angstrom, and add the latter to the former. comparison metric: 30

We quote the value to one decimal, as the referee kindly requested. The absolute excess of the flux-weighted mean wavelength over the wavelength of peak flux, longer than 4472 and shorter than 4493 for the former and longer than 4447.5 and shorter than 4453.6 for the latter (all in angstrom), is 33.3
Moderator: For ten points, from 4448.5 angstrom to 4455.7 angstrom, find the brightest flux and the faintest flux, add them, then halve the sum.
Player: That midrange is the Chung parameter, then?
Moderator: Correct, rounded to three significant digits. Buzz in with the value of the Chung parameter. 13.7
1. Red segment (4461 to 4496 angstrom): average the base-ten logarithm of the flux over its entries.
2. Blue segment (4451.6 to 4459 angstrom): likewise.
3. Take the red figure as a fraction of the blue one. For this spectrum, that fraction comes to 1.05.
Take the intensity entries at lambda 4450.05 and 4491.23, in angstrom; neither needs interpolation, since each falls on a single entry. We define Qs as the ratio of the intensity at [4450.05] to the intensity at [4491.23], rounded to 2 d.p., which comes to 0.95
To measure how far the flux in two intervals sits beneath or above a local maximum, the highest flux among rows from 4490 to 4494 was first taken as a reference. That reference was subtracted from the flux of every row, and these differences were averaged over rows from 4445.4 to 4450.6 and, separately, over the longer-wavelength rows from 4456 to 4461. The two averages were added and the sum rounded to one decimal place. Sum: -3.4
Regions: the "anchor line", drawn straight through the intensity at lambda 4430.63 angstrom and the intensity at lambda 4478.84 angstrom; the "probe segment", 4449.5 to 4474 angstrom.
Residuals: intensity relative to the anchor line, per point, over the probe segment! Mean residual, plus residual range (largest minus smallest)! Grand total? 3.7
